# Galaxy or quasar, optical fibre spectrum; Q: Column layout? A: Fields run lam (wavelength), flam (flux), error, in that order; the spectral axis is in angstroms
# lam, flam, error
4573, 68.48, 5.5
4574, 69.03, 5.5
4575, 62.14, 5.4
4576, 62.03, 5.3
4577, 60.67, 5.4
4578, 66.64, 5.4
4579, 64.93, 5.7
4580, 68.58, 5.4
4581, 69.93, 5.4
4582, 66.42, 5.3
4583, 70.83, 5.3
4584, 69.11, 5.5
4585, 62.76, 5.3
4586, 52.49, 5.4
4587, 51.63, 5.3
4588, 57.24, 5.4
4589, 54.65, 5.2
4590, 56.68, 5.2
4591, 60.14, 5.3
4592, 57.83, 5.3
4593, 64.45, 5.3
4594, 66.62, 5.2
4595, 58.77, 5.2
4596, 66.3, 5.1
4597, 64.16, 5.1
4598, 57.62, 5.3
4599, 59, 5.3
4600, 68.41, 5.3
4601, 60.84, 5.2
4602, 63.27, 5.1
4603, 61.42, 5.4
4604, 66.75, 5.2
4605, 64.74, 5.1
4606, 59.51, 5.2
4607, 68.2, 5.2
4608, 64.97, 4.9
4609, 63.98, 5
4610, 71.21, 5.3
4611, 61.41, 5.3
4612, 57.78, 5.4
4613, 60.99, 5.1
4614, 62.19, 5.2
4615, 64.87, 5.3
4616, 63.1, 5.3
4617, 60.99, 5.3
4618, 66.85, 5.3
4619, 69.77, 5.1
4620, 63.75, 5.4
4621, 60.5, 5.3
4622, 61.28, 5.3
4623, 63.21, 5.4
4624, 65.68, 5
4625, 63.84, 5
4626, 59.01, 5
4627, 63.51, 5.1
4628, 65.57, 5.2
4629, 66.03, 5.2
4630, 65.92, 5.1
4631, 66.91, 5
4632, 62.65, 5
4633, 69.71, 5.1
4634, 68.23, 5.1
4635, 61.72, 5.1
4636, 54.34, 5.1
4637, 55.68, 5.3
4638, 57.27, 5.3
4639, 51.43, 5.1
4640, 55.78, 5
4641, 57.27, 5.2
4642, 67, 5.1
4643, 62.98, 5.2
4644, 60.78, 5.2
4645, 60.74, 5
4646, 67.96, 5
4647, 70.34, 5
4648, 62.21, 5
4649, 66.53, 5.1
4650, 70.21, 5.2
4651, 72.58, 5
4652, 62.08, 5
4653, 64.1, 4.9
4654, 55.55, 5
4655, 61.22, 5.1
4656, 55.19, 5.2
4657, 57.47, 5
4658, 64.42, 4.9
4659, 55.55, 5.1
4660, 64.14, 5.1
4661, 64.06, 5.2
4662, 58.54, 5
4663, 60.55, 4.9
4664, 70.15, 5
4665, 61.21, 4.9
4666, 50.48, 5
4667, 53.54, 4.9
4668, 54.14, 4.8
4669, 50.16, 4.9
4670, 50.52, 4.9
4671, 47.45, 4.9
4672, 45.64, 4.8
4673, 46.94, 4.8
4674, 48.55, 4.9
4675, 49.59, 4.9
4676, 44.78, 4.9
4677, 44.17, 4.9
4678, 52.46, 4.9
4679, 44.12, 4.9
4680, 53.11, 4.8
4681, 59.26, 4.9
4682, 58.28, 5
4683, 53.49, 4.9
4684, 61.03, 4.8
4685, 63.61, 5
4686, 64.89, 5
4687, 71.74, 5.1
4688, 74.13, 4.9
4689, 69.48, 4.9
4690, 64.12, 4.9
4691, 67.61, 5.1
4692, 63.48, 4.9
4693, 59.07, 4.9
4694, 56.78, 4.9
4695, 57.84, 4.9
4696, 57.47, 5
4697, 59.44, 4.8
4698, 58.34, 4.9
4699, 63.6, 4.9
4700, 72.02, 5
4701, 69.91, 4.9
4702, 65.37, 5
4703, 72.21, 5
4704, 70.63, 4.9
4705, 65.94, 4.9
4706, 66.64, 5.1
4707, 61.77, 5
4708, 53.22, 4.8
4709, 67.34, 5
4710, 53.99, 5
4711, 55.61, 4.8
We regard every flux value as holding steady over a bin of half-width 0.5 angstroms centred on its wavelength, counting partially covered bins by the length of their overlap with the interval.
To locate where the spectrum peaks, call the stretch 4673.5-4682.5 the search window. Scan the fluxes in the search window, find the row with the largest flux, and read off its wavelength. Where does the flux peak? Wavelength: 4681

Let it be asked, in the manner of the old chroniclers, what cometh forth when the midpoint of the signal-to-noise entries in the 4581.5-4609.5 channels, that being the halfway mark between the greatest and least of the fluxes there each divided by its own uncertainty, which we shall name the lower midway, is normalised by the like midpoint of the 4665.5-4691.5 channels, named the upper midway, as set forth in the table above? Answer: 0.96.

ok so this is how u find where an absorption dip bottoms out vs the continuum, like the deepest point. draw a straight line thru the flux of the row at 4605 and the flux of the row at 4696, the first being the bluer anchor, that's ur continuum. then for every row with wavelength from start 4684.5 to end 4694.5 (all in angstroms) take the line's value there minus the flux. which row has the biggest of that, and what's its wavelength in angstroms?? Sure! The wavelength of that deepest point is 4694 angstroms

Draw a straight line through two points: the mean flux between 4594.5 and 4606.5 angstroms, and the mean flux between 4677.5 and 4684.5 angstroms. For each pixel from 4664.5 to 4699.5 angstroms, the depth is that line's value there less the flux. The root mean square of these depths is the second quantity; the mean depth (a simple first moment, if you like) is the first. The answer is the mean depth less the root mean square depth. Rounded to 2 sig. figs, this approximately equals -11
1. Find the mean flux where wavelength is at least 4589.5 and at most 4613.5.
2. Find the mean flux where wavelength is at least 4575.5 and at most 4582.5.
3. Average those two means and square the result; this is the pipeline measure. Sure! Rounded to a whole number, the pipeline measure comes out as 4116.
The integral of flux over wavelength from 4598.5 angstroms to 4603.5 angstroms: 313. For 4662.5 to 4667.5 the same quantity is 296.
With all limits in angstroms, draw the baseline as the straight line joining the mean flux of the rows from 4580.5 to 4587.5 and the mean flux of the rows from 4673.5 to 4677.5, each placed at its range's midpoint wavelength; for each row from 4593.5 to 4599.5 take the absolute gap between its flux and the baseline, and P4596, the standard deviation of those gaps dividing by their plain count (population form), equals 1.3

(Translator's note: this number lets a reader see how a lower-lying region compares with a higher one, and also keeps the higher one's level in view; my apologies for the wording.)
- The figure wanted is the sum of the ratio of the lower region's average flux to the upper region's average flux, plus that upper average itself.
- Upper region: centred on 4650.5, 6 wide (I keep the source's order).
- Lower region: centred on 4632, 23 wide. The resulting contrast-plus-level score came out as 67.2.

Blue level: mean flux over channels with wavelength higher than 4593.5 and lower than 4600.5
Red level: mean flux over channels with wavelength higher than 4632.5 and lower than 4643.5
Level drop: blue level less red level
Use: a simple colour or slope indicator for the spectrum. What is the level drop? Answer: 2.9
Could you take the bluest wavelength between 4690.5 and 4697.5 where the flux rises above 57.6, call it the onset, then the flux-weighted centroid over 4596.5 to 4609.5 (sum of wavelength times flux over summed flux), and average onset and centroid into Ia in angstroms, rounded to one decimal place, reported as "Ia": 4647.0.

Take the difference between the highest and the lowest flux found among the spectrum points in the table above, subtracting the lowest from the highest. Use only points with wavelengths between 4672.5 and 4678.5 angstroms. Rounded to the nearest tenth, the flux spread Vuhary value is 8.3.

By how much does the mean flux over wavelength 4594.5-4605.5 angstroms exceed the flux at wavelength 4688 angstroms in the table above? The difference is -11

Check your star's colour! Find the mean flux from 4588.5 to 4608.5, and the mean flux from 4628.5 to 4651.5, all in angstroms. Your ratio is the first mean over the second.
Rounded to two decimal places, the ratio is 0.98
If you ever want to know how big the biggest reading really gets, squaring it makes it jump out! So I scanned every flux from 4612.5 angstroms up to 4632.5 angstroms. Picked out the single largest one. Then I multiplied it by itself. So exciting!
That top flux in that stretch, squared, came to 4868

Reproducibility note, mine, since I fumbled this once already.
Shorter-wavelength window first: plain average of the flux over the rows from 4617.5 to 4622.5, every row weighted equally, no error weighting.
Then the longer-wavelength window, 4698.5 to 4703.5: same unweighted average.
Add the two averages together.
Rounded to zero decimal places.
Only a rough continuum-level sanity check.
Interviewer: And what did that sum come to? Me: 133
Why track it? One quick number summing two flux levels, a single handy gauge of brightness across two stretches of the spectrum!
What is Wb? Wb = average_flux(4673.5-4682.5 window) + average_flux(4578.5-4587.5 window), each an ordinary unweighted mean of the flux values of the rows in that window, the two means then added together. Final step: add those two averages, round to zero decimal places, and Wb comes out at 115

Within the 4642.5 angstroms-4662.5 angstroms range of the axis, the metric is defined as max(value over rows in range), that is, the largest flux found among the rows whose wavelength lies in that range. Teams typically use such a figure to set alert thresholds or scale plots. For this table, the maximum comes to 72.58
